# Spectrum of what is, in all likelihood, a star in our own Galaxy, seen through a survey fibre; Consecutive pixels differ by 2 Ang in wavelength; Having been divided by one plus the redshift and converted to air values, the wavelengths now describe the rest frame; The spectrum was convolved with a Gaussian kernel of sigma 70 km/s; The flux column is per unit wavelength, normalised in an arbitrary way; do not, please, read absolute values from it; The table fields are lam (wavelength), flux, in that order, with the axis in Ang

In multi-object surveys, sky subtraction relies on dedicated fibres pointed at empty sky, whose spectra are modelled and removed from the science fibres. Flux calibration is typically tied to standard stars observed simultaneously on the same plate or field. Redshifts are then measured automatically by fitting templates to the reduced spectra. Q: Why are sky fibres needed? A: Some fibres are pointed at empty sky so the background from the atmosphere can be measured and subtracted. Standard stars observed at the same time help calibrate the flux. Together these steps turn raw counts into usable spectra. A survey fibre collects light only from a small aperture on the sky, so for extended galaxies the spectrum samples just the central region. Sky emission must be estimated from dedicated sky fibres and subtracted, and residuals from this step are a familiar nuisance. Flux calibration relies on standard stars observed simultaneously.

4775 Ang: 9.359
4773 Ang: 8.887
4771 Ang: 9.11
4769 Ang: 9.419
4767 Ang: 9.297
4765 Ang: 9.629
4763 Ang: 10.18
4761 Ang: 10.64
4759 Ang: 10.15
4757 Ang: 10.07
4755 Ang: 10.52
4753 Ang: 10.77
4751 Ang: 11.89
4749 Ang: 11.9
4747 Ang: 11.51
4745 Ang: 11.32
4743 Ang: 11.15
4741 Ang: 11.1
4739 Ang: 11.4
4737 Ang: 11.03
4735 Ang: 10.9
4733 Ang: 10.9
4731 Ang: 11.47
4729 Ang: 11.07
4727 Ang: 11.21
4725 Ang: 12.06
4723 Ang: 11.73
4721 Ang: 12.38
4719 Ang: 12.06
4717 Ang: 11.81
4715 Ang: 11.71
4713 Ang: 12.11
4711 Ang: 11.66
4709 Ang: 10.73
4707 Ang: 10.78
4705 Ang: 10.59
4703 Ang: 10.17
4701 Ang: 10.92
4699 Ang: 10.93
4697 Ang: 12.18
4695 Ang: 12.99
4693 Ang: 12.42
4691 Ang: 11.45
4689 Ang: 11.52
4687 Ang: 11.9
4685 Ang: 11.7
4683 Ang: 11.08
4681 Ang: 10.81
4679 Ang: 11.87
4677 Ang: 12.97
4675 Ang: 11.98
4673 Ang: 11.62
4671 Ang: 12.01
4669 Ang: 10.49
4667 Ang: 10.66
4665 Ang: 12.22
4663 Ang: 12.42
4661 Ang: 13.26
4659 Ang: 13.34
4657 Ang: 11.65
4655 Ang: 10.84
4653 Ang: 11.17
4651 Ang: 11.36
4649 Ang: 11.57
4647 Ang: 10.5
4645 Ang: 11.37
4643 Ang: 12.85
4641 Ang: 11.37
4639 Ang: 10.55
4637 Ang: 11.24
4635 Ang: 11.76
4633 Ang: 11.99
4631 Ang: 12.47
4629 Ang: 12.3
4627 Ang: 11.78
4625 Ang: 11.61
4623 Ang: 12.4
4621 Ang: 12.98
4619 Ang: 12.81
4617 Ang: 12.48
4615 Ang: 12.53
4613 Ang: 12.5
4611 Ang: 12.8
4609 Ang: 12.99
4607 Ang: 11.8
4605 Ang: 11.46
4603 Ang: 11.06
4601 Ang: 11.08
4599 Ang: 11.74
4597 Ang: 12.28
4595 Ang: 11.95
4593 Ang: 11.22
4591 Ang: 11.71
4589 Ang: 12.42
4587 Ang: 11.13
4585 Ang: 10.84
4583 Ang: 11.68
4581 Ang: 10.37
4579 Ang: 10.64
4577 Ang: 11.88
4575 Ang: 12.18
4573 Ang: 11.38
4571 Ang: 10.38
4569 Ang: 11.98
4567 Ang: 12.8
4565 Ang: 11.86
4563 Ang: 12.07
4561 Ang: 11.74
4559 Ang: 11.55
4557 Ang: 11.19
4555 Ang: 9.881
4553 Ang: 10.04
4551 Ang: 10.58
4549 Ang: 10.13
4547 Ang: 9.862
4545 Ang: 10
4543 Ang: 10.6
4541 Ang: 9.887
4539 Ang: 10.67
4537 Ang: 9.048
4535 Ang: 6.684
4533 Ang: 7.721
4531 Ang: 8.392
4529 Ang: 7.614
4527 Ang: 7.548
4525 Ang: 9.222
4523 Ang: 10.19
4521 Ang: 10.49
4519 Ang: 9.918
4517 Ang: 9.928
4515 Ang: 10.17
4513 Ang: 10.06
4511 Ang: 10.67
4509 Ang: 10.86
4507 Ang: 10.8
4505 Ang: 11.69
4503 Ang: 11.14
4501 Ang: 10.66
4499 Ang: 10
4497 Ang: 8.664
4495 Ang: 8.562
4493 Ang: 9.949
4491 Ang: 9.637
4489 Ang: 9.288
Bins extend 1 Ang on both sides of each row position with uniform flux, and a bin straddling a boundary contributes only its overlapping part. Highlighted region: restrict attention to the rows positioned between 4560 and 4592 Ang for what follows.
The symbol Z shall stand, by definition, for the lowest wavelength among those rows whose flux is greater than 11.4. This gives 4561 Ang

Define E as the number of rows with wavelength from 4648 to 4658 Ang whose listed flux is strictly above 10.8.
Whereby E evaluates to 5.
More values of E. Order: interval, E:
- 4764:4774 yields 0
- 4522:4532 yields 0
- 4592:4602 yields 5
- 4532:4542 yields 0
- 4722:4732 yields 5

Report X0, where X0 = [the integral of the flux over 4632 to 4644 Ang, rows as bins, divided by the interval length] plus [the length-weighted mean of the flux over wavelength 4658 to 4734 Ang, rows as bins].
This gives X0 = 23.3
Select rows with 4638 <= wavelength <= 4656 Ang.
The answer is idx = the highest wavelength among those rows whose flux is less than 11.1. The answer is 4655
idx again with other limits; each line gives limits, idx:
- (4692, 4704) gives 4703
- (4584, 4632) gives 4603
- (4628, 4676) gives 4669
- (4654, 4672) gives 4669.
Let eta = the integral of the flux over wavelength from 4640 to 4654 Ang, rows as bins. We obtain 160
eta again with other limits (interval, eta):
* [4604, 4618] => 173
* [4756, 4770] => 139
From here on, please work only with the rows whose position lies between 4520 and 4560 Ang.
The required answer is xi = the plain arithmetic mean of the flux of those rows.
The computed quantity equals 9.6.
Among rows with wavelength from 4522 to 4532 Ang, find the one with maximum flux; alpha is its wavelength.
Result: 4523 Ang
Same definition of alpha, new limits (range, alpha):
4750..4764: 4751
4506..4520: 4509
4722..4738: 4725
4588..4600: 4589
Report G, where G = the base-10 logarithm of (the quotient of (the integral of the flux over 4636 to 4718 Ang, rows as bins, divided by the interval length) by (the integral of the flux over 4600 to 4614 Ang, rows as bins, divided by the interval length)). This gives -0.01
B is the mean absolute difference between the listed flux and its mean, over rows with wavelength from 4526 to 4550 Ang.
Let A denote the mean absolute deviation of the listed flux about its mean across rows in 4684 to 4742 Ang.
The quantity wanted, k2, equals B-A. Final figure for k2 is 0.67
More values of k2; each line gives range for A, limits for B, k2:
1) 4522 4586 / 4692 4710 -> -0.33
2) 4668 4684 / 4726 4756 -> -0.31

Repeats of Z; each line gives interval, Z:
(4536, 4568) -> 4559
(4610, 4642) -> 4611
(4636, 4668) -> 4643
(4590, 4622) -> 4591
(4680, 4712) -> 4685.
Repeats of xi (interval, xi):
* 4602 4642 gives 12.0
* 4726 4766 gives 10.9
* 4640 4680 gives 11.8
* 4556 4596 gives 11.5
